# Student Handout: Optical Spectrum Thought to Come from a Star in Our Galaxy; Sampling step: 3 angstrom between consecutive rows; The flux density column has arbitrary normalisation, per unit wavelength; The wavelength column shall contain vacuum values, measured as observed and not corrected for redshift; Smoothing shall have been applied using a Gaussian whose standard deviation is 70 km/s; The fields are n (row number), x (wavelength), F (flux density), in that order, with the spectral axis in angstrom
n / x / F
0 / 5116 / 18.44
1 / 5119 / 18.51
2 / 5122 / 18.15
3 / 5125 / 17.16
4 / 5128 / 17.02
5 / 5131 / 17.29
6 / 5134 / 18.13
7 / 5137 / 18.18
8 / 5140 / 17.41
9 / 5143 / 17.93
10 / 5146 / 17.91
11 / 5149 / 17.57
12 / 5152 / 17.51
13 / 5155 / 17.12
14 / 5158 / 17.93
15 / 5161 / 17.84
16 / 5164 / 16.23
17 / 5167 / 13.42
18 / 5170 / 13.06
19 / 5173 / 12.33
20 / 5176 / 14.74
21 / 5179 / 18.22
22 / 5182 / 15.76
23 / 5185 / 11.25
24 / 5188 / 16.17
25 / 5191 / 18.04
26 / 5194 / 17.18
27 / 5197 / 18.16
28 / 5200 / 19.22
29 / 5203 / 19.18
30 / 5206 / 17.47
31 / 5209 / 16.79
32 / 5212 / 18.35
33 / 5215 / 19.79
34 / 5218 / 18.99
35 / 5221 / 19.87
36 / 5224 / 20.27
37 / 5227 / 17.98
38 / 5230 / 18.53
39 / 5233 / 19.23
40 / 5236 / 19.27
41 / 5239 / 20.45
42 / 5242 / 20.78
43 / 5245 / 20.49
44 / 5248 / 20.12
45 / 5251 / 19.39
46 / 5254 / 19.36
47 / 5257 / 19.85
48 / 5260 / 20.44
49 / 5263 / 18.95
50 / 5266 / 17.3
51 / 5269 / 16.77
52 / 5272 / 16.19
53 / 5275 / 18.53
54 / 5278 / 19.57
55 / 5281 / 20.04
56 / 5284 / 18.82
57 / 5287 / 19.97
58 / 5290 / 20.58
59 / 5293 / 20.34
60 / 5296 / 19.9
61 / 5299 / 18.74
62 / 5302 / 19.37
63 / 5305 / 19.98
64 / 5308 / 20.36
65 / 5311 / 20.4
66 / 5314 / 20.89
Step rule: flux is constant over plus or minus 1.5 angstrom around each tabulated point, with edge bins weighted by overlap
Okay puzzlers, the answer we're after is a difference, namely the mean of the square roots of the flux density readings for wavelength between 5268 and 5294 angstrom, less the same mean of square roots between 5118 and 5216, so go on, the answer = 0.24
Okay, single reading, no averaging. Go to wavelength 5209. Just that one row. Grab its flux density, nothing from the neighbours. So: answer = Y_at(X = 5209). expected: 16.79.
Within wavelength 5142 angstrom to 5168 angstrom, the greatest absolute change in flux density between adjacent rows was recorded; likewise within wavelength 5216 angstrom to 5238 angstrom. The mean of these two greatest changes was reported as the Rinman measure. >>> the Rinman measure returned 2.55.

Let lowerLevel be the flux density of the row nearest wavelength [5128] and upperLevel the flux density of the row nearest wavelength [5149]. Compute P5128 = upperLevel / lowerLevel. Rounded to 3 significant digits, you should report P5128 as 1.03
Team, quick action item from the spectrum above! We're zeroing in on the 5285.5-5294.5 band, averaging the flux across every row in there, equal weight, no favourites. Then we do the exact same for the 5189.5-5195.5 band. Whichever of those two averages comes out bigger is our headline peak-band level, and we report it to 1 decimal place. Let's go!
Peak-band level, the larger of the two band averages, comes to 20.3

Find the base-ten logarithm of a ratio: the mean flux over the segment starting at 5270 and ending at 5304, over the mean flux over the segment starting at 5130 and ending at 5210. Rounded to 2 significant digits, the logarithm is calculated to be 0.061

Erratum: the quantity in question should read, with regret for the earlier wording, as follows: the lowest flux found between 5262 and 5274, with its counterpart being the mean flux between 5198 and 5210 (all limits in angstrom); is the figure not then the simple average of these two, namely 17.2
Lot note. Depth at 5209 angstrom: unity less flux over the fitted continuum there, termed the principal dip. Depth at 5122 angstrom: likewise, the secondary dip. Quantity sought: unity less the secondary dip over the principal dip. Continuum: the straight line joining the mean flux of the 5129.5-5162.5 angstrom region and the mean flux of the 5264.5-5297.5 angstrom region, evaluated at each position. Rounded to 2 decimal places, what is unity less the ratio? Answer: 1.46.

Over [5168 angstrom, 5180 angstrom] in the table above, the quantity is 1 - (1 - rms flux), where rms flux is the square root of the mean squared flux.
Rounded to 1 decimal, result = 14.8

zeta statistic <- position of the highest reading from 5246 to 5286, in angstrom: 5260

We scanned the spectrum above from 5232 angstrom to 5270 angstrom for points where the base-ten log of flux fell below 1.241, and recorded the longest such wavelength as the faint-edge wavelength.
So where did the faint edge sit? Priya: 5269 angstrom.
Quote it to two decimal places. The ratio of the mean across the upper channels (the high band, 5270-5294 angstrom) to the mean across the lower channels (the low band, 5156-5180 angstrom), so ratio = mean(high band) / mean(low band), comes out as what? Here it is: 1.24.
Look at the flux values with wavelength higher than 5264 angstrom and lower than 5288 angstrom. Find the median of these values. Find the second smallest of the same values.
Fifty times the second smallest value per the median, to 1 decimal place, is 44.9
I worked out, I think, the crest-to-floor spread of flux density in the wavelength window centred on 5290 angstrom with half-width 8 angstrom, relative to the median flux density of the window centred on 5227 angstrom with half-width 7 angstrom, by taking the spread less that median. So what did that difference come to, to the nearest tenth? -17.5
